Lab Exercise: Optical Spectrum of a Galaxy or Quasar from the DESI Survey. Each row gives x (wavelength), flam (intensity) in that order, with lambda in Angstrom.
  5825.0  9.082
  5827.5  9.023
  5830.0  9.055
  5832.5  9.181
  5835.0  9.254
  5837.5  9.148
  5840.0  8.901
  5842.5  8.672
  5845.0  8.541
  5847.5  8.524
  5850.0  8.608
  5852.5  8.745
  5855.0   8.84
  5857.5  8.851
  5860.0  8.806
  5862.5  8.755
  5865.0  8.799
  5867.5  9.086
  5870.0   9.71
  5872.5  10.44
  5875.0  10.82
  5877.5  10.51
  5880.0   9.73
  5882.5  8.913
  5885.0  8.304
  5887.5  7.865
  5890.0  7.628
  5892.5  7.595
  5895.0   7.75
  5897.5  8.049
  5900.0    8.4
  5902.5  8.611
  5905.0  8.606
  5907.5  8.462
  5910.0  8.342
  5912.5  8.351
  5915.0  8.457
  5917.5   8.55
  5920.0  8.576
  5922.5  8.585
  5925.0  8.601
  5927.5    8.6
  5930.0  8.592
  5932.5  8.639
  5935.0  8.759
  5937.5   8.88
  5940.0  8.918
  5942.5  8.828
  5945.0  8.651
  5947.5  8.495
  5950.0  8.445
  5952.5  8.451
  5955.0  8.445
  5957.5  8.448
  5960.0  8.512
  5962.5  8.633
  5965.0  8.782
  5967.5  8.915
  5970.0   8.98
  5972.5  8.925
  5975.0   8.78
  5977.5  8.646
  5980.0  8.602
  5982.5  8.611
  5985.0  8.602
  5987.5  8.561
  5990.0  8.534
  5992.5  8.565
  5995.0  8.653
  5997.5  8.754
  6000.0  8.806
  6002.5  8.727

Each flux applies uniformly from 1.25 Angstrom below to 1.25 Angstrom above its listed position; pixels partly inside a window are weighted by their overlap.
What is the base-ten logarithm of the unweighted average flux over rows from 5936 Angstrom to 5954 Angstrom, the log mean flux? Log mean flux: 0.938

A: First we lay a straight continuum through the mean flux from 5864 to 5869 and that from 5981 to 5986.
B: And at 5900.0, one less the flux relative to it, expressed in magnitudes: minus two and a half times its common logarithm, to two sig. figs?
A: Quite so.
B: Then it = 3.2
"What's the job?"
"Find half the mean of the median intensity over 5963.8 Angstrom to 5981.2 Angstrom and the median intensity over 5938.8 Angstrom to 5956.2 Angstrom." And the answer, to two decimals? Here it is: 4.32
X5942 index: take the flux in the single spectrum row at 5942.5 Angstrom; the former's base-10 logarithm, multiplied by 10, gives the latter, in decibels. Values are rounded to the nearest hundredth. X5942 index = 9.46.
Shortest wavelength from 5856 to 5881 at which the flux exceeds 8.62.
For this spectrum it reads 5857.5 Angstrom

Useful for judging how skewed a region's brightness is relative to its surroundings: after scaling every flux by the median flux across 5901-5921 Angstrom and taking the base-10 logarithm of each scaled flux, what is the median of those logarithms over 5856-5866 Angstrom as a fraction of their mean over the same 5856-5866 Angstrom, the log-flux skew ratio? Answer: 1.00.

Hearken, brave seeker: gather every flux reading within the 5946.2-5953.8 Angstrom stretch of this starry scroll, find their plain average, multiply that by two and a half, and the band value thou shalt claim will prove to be 21.2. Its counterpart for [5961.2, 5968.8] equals 21.9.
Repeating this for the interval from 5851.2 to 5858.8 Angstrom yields 22.0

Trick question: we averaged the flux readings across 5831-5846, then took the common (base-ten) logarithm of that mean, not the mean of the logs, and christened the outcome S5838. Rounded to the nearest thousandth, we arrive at 0.952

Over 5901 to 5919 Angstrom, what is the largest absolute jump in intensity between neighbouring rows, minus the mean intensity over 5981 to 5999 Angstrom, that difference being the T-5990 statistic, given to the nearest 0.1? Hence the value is -8.5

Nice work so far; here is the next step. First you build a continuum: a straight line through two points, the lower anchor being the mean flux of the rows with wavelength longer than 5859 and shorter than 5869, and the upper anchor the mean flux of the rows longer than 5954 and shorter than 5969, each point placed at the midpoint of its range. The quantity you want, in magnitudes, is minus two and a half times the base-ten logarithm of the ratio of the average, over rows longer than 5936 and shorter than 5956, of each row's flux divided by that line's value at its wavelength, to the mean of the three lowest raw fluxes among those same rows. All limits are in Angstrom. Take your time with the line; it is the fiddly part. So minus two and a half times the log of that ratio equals 2.32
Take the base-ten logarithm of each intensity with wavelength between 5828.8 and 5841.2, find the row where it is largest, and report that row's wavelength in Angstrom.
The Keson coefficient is 5835.0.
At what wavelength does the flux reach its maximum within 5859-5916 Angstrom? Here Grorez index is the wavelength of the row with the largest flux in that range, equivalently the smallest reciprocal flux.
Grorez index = 5875.0 Angstrom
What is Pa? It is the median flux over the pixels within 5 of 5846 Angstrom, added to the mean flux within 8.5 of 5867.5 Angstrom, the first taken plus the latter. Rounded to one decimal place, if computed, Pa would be 18.1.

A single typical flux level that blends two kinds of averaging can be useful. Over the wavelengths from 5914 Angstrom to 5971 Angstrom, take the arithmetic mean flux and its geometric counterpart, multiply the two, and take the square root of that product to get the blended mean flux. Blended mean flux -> 8.64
